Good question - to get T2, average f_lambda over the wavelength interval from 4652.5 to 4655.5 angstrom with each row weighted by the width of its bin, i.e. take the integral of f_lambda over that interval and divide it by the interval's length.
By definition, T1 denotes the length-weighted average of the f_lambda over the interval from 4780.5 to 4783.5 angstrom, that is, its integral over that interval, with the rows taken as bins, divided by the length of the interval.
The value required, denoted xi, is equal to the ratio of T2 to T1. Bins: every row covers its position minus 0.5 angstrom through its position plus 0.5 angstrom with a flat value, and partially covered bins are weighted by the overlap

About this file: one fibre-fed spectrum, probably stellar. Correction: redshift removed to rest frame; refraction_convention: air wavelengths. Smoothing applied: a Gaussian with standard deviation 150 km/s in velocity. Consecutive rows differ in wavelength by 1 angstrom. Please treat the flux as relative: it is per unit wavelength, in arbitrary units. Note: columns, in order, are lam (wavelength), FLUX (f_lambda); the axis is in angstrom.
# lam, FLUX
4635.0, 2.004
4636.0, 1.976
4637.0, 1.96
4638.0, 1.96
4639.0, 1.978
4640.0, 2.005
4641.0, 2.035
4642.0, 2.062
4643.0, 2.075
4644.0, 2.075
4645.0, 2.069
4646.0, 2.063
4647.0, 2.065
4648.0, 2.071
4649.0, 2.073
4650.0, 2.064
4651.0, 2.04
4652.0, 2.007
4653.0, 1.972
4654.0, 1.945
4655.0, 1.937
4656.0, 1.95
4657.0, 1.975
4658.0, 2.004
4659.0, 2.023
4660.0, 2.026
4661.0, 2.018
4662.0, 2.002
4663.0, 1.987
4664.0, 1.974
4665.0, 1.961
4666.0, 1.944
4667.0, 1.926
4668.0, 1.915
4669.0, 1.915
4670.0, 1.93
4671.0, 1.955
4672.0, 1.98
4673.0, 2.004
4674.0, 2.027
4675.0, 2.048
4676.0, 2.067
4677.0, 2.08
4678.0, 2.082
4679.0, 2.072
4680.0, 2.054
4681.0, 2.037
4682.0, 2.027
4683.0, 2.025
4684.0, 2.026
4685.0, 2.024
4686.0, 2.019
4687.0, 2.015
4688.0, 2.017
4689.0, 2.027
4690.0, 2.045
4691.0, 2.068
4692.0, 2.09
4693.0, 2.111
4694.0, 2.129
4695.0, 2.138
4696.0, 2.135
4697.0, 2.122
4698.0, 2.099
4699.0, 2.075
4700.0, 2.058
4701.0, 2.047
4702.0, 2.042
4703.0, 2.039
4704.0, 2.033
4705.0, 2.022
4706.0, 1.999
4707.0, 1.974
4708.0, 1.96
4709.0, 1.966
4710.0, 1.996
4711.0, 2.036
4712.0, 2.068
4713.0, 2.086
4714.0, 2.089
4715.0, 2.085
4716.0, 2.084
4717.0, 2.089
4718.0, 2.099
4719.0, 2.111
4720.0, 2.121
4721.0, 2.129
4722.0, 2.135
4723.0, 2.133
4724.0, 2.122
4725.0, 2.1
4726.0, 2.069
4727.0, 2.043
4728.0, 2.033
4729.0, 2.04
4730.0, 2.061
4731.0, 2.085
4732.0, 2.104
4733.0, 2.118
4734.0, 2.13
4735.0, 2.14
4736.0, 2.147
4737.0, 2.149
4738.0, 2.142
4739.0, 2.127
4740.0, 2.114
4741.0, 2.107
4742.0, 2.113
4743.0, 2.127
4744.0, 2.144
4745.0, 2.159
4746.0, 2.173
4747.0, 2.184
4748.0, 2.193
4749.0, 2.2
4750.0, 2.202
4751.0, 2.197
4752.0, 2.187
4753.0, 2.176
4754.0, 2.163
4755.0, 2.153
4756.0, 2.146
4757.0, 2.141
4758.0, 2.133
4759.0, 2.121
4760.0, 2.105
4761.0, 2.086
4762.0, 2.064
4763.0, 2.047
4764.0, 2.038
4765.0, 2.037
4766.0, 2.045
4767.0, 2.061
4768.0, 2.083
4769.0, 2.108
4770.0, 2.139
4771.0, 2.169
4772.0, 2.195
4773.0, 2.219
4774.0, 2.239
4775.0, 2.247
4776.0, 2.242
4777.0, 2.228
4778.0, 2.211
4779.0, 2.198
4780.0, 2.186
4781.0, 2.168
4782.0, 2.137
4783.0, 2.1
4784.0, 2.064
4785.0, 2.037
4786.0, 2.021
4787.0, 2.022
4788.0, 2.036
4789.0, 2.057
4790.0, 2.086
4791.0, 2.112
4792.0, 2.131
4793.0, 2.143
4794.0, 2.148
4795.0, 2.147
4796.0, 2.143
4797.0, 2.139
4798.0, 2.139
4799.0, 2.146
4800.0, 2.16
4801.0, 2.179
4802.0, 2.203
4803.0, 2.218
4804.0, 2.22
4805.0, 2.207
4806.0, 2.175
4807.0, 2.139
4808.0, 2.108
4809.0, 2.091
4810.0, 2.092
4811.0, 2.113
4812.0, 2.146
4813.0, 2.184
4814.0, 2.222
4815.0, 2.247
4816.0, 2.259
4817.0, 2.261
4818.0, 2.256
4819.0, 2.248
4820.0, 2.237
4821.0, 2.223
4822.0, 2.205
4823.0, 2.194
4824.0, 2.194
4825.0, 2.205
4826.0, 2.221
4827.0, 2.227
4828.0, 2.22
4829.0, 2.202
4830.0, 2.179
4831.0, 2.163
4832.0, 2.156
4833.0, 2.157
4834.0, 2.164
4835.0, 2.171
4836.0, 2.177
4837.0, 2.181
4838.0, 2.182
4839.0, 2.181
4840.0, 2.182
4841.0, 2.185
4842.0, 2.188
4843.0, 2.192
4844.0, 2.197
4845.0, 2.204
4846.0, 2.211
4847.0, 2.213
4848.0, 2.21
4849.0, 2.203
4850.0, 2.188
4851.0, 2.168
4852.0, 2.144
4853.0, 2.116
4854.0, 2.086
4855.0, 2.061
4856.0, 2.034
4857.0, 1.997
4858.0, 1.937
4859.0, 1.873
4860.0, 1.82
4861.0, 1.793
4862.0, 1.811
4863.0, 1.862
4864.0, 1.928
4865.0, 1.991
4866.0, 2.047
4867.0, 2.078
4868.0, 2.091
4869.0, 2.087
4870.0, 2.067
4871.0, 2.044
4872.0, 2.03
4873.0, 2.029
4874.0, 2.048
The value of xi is 0.91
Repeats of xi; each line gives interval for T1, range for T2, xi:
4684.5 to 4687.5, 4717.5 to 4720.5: 1.05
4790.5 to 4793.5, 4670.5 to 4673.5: 0.93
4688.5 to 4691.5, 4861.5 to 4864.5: 0.91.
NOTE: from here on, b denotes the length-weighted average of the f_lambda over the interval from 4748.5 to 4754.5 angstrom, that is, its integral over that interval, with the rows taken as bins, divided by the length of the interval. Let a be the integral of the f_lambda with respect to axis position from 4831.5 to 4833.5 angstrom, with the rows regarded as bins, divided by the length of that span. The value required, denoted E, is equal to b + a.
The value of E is 4.34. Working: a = 2.16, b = 2.19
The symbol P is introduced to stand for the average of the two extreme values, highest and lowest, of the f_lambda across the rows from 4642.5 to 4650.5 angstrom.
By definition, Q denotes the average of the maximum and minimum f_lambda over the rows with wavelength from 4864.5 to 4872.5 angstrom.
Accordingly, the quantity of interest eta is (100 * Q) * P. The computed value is 422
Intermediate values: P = 2.07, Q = 2.04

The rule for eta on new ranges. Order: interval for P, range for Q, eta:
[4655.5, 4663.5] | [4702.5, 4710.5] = 398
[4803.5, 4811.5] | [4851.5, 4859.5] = 433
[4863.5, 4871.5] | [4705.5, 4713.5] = 407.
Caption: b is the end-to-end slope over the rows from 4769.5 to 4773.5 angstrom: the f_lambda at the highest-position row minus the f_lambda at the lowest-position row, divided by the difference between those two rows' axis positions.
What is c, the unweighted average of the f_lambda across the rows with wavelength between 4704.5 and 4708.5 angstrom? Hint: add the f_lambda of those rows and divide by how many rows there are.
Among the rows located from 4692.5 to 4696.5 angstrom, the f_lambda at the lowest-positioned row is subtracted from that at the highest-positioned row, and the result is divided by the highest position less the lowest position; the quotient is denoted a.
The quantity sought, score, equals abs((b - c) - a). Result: 1.97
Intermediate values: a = 0.008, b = 0.027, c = 1.99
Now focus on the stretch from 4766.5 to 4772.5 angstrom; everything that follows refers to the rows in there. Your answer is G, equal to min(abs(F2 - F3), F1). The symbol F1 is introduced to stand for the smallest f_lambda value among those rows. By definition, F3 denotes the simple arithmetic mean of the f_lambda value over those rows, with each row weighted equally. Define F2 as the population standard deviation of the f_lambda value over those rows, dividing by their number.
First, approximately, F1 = 2.061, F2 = 0.047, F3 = 2.13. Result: 2.06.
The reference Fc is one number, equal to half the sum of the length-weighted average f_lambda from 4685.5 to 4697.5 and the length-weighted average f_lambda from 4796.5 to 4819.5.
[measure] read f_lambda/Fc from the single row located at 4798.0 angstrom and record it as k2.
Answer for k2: 1.00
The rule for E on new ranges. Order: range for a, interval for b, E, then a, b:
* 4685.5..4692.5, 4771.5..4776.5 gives 4.27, 2.04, 2.23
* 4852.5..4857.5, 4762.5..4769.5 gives 4.12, 2.06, 2.06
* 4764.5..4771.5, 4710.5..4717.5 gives 4.17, 2.09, 2.08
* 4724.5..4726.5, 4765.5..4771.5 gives 4.19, 2.08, 2.10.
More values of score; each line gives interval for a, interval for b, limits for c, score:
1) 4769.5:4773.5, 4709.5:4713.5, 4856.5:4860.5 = 1.90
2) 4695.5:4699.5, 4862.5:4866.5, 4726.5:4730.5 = 1.96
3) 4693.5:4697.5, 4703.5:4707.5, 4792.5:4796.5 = 2.16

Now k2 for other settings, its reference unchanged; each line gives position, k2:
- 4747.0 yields 1.03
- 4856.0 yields 0.96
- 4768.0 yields 0.98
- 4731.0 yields 0.98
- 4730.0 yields 0.97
